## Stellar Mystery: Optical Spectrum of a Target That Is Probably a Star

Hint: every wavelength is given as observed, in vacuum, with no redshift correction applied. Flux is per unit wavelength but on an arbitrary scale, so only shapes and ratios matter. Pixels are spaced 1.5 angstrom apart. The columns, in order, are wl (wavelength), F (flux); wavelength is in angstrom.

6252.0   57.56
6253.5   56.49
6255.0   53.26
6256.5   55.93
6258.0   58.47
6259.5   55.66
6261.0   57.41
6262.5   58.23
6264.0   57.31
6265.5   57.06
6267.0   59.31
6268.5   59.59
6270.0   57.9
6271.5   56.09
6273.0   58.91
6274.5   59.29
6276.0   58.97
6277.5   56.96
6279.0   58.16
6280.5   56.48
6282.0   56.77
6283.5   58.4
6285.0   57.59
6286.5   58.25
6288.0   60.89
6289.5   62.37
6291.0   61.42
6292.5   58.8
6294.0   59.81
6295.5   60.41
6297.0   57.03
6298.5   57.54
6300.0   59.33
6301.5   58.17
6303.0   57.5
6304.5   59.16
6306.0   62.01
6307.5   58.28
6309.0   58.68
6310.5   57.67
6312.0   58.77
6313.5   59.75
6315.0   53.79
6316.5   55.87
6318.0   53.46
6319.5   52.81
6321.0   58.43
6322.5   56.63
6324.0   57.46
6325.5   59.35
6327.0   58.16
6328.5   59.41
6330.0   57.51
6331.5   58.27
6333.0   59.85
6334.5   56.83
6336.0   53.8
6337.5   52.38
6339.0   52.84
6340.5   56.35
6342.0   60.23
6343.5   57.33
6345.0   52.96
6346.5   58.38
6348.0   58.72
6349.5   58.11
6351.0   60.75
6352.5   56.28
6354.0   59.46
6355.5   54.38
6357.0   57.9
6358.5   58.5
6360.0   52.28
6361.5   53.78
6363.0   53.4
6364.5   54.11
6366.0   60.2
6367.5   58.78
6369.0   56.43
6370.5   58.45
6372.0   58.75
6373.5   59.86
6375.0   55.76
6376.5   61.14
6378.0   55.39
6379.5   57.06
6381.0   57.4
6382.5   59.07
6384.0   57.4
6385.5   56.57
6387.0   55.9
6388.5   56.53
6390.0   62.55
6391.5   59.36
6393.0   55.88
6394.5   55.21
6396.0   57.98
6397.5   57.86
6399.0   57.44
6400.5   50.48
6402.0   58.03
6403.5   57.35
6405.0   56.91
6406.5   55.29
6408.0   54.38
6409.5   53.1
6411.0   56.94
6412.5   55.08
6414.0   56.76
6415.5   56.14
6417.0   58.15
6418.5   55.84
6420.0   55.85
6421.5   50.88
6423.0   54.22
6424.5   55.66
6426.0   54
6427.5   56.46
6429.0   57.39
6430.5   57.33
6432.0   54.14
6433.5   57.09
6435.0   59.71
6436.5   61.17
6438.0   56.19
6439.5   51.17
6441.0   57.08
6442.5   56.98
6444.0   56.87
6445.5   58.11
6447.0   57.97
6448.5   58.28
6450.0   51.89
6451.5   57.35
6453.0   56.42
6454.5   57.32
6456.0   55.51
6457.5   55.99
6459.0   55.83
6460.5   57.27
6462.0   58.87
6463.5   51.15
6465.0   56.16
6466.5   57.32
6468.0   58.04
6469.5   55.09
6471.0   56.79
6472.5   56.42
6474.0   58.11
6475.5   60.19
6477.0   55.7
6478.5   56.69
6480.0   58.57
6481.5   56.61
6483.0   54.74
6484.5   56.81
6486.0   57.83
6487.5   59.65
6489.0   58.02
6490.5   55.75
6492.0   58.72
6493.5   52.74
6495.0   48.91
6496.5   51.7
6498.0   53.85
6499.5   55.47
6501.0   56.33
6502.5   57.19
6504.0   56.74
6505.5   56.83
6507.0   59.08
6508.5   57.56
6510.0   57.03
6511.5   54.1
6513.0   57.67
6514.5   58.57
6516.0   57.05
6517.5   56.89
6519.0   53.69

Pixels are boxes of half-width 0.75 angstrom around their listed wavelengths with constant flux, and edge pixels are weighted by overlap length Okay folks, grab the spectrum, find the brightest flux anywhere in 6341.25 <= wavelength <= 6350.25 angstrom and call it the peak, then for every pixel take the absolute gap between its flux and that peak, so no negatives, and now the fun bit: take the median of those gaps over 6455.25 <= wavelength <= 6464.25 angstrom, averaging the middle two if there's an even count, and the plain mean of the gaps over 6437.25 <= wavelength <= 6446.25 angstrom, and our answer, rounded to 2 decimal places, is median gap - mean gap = 0.16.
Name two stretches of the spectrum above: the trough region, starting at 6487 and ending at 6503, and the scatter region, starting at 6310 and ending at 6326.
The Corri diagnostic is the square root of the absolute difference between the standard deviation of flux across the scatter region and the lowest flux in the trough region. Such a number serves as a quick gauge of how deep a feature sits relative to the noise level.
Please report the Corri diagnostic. 6.82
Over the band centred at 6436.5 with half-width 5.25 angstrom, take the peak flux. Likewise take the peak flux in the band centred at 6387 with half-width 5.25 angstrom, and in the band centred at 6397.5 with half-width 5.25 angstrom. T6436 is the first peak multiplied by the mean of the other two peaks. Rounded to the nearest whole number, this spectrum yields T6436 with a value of 3688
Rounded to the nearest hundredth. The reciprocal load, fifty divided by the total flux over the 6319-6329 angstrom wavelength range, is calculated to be 0.12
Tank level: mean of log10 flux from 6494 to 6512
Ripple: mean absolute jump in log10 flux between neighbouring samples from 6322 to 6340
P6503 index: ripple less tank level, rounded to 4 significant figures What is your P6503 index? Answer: -1.731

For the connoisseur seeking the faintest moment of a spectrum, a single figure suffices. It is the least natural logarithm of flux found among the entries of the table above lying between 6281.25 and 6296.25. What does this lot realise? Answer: 4.039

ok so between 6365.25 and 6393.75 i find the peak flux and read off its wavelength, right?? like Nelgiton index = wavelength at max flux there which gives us 6390.0 angstrom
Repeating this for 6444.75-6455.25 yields 6448.5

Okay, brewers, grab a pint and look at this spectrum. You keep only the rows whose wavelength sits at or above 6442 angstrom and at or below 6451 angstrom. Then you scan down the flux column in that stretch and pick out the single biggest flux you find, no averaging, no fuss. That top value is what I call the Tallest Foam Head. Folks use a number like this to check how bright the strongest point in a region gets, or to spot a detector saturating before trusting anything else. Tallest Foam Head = 58.28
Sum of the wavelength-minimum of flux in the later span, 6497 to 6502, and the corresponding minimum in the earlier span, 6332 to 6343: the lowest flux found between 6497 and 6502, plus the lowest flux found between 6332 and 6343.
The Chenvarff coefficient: 106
